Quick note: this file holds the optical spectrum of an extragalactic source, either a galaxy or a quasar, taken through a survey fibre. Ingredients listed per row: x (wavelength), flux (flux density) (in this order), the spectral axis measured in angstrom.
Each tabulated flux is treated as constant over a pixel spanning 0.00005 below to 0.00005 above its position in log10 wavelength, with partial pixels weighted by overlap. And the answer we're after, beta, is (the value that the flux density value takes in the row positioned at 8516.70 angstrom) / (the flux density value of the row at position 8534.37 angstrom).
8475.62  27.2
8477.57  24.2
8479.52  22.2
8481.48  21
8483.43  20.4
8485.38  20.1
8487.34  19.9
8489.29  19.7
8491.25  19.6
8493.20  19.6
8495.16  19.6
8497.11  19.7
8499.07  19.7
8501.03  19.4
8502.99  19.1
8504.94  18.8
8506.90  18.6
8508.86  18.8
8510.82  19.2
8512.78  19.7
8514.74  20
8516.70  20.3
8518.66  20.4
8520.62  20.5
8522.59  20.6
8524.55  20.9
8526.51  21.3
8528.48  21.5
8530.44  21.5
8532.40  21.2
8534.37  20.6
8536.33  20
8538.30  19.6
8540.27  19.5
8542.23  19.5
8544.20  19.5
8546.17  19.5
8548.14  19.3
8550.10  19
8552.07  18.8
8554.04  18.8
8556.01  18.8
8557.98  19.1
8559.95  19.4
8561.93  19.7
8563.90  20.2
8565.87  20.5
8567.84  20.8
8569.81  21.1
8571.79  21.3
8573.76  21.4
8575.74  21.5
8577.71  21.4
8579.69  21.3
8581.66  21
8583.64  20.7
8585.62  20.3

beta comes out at 0.99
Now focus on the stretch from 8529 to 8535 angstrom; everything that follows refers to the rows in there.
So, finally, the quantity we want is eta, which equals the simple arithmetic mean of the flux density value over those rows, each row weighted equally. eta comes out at 21.1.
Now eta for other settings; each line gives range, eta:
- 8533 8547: 19.7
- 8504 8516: 19.2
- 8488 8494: 19.6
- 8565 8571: 20.8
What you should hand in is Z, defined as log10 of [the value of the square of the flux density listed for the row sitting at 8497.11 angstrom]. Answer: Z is 2.59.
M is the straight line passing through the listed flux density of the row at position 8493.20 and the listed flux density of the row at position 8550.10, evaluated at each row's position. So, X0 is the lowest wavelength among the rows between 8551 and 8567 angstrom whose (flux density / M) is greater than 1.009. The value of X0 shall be 8557.98 angstrom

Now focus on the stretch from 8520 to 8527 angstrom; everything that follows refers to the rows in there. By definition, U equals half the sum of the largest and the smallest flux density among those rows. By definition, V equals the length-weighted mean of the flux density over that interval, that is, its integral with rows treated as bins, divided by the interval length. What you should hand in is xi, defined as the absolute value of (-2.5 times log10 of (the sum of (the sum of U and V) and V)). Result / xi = 4.49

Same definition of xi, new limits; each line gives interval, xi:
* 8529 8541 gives 4.47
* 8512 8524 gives 4.46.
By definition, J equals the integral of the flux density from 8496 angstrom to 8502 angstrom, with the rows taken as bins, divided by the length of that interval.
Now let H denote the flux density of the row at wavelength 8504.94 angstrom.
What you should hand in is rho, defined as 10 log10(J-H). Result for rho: -1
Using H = 18.8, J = 19.6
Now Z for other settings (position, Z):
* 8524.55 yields 2.64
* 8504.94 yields 2.55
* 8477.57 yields 2.77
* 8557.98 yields 2.56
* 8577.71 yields 2.66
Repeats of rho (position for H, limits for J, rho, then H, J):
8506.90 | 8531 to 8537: 3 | 18.6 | 20.7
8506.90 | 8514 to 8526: 3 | 18.6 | 20.5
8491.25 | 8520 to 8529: 1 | 19.6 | 20.9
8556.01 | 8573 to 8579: 4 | 18.8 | 21.4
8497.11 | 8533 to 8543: -7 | 19.7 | 19.9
